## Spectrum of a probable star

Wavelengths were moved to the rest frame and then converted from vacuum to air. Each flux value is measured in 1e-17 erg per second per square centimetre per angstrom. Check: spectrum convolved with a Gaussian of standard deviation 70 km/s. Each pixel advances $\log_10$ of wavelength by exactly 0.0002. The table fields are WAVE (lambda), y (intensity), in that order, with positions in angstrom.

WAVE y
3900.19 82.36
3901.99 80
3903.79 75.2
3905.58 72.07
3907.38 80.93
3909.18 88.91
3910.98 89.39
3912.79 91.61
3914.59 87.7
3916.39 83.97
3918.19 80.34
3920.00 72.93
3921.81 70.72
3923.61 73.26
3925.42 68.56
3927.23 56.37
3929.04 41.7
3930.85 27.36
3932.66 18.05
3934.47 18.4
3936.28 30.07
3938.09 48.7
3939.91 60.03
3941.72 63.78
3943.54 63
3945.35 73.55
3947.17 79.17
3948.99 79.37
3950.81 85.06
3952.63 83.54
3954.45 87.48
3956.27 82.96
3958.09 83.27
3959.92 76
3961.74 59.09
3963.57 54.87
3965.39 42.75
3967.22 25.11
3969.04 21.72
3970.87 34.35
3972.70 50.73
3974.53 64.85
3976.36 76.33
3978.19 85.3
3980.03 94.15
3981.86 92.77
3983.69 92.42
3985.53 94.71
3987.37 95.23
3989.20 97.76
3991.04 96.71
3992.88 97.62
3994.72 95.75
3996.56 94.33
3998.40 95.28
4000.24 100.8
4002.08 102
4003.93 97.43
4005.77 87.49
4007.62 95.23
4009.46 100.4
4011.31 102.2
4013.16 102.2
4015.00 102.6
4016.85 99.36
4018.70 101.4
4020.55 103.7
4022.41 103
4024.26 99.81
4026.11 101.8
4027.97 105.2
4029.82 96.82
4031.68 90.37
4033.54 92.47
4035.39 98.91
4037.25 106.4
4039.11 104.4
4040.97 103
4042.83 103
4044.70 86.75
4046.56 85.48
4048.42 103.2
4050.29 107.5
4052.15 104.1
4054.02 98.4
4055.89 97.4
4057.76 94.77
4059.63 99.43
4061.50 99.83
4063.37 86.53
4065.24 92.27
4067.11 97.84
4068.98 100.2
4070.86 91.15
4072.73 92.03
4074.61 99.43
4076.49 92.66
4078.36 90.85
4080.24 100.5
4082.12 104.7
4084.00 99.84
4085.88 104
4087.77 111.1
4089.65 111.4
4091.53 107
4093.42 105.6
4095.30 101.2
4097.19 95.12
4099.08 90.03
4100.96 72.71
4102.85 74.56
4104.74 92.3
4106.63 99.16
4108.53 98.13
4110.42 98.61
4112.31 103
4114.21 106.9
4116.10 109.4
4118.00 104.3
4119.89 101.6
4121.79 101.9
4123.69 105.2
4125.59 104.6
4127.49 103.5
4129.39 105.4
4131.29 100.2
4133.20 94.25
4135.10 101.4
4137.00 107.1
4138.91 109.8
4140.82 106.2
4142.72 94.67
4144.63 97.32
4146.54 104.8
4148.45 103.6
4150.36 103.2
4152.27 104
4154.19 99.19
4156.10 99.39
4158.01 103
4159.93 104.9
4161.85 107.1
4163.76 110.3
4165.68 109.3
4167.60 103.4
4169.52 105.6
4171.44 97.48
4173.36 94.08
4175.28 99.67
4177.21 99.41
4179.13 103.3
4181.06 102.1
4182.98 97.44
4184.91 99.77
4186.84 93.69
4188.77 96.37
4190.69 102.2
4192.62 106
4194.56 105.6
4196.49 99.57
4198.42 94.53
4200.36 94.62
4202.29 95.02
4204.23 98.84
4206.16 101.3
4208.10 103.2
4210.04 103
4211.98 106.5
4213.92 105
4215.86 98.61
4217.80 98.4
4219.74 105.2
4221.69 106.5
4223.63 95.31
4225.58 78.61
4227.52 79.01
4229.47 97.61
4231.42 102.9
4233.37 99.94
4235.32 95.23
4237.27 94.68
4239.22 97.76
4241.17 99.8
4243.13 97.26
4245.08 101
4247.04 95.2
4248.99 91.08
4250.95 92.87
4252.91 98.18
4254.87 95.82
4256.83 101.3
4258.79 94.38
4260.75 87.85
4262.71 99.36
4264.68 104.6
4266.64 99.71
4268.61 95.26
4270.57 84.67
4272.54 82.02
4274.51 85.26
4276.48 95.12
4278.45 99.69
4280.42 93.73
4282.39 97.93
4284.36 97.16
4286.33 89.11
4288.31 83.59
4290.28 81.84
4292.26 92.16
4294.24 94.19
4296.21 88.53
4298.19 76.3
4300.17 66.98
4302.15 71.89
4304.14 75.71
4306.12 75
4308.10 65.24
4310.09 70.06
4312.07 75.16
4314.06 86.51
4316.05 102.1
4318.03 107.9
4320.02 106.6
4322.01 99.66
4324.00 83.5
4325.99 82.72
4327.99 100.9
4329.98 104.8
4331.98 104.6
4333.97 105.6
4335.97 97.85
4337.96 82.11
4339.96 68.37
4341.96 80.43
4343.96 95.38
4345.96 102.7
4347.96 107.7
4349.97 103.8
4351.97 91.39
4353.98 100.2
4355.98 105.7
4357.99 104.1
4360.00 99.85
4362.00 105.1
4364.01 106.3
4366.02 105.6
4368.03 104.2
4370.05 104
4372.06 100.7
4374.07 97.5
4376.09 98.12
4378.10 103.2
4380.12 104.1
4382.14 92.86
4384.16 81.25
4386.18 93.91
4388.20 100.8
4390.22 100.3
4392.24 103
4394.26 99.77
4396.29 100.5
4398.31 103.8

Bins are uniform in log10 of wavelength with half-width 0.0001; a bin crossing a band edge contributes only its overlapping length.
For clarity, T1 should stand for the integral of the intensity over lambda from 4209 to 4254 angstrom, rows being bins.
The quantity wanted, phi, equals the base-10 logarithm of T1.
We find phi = 3.64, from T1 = 4382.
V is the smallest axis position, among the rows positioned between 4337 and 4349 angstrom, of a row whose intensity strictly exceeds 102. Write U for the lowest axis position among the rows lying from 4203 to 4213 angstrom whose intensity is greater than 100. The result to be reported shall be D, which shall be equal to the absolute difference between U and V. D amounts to 139.8 angstrom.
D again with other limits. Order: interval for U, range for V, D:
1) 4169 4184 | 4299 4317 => 146.5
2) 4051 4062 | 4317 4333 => 265.9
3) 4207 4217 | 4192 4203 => 15.5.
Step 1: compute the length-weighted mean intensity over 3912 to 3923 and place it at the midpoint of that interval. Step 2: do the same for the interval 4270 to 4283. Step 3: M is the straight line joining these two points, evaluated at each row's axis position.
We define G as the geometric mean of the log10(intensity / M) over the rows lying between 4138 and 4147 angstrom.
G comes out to 0.064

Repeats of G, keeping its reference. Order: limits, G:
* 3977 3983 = 0.034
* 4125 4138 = 0.067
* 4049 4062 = 0.070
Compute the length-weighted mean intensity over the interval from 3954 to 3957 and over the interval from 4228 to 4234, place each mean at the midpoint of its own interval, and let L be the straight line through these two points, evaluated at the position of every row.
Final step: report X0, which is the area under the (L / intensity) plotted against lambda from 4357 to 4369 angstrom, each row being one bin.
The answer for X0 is 12.1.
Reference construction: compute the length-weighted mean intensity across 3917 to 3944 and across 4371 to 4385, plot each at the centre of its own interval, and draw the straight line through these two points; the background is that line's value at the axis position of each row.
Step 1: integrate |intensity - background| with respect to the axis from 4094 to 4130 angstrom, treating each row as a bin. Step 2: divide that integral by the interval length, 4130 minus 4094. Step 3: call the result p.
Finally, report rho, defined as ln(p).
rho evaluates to 3.3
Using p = 27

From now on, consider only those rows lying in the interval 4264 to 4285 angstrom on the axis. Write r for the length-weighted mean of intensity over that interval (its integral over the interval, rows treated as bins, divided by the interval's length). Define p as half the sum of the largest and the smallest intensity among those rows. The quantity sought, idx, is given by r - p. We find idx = 0.6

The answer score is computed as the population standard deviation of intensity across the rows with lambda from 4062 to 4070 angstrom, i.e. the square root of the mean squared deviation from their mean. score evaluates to 5.3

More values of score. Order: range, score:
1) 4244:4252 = 3.7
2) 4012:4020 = 1.2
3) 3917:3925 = 3.6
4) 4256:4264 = 5.2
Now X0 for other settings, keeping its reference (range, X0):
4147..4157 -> 9.3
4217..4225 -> 7.8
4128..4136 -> 7.5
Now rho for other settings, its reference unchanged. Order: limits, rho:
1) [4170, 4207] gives 3.0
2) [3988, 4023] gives 3.6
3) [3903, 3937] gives 3.3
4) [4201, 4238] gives 2.9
